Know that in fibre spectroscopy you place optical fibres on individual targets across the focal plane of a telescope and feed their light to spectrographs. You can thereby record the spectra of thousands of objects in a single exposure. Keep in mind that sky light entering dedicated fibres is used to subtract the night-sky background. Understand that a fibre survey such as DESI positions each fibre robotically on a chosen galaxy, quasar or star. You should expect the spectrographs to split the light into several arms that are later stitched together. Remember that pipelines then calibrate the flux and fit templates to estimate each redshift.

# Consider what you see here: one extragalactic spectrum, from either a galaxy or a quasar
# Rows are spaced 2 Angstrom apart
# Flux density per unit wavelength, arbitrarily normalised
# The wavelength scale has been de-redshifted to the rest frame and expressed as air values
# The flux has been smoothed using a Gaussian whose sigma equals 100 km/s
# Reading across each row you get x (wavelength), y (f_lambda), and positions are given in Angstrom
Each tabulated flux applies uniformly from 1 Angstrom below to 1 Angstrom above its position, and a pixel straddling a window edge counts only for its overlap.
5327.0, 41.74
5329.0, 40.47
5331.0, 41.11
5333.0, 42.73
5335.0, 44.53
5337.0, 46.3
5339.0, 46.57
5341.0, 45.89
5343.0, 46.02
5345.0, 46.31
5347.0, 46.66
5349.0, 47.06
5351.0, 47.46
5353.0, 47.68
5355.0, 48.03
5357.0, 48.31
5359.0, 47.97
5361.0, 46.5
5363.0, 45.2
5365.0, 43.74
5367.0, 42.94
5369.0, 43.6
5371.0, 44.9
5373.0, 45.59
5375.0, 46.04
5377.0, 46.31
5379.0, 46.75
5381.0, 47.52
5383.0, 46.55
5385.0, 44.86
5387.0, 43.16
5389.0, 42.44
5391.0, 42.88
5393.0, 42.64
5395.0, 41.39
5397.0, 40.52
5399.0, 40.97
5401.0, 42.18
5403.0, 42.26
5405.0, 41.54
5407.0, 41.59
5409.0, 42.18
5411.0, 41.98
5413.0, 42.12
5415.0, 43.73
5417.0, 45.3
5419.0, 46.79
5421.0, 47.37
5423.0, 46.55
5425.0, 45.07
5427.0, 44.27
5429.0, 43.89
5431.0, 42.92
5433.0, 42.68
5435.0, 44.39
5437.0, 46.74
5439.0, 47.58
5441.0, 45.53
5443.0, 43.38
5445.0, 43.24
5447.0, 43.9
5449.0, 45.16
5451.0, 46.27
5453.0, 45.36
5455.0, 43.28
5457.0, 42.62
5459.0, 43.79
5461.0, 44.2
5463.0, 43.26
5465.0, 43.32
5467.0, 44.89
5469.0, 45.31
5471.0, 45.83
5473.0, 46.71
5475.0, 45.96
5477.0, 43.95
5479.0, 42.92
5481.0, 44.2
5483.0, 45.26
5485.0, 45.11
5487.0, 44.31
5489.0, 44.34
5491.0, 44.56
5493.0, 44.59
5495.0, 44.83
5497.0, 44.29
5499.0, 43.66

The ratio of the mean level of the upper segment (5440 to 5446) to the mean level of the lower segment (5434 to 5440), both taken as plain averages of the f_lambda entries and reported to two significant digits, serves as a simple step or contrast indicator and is 0.95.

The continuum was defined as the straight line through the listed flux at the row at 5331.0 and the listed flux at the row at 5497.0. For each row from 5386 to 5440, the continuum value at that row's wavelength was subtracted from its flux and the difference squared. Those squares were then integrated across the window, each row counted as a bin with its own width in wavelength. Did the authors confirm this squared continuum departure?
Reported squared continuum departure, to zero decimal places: 220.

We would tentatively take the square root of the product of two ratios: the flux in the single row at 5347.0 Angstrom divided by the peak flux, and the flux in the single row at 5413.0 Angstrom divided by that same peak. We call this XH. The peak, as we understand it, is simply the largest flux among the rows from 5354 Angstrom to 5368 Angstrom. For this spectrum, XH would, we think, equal 0.918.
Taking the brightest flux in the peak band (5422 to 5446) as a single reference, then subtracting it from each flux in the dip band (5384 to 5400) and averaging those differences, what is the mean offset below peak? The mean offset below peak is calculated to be -5.2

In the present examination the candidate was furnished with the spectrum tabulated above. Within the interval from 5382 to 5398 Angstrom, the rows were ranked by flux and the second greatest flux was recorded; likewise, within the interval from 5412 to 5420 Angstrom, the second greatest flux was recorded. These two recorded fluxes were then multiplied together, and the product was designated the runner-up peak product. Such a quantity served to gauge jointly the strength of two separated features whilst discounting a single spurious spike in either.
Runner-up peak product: 2032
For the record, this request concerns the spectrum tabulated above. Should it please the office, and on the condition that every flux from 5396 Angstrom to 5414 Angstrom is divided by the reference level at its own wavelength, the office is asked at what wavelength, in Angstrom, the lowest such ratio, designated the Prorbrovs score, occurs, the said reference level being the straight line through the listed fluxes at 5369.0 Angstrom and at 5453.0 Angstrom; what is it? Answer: 5397.0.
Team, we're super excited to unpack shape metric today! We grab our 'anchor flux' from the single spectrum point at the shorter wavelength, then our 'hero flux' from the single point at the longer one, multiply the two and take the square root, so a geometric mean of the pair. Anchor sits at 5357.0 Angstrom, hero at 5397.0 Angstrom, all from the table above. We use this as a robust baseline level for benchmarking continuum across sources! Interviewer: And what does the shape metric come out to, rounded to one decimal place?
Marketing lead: 44.2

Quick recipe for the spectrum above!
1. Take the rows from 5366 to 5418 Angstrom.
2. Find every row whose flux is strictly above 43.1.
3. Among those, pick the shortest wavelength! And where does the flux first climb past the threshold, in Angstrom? 5369.0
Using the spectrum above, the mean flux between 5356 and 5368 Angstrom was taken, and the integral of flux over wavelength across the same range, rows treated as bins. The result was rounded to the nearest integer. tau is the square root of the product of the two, 159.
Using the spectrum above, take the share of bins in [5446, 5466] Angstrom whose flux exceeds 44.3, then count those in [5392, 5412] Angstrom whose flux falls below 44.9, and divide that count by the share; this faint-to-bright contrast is 33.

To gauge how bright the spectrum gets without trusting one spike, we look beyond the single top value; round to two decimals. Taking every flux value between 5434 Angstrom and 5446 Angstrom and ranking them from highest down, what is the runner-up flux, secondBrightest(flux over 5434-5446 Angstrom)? 46.74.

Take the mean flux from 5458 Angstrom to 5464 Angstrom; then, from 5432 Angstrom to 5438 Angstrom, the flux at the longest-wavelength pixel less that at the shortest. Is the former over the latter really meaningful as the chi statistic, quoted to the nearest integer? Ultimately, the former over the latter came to 11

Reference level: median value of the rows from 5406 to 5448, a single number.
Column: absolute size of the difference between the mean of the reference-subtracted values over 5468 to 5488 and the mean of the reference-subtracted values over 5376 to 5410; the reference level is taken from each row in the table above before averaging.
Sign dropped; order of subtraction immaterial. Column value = 1.68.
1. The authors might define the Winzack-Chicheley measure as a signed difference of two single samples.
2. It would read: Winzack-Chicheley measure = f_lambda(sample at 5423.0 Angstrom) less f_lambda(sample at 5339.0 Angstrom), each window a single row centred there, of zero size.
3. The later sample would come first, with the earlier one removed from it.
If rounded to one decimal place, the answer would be 0.0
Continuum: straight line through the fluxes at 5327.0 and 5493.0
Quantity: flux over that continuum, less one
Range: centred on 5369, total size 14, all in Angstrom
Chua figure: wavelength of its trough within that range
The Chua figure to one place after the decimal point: 5367.0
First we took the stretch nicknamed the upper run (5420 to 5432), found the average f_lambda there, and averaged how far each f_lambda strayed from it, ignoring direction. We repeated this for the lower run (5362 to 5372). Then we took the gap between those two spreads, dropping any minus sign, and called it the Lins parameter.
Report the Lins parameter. 0.54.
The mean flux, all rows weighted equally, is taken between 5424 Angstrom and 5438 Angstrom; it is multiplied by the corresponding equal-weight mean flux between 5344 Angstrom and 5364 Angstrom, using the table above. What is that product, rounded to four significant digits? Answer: 2086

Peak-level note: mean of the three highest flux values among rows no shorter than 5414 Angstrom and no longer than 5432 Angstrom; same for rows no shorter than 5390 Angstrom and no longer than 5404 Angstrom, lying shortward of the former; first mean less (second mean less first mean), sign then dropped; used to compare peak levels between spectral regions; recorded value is 51.2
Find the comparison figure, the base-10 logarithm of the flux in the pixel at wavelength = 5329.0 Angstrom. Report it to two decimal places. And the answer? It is 1.61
